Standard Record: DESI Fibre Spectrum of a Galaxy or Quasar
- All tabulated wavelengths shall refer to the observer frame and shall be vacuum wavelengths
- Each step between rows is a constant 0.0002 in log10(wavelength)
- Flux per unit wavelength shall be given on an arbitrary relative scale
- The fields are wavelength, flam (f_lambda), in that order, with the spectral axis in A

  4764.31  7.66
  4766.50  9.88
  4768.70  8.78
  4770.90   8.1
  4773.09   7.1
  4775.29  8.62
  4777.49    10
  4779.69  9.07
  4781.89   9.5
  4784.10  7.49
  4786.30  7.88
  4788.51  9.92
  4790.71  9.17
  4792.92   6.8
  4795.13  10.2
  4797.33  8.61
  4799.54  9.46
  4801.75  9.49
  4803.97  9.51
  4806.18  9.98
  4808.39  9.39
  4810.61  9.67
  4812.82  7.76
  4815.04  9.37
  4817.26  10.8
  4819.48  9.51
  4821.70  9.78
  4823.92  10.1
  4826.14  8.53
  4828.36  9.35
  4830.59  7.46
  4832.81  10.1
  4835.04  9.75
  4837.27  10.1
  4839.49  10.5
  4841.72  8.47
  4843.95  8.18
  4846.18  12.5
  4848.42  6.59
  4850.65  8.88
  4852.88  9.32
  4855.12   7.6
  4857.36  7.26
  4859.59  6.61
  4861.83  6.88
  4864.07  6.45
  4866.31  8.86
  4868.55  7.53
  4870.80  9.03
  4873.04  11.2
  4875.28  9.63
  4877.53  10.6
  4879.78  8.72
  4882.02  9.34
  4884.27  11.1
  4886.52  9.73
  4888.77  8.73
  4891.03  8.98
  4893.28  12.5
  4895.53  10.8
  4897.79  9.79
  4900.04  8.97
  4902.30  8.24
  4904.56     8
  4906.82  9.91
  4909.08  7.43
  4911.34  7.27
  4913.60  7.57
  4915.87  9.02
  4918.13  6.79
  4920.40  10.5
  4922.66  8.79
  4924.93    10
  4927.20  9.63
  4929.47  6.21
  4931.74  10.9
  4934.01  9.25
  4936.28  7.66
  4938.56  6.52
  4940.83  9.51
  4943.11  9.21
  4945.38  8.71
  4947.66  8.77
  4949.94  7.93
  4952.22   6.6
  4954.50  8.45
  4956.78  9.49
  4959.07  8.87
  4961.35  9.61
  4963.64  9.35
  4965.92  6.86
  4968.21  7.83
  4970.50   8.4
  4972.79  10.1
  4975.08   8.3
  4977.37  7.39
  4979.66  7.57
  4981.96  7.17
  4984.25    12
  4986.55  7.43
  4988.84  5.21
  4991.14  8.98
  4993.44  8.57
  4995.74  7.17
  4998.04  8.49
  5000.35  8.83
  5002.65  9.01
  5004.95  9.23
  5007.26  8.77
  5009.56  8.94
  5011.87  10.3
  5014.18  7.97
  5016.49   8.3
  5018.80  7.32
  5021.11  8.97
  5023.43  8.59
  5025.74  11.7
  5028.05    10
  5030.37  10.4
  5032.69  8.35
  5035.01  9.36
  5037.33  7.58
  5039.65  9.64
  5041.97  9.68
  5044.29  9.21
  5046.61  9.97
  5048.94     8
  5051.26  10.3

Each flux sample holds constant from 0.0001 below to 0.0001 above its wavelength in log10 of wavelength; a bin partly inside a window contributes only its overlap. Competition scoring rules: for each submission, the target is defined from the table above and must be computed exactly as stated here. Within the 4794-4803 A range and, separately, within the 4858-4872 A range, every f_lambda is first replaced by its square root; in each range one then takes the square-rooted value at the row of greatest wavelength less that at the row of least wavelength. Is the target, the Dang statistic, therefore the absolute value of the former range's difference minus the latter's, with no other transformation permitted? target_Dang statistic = 0.55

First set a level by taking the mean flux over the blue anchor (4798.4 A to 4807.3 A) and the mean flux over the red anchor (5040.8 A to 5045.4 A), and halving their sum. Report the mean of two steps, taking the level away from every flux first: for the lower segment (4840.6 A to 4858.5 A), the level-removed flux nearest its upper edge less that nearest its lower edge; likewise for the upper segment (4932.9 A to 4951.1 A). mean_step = -1.3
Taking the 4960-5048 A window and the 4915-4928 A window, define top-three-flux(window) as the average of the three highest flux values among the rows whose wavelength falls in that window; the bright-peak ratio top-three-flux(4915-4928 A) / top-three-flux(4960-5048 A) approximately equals 0.88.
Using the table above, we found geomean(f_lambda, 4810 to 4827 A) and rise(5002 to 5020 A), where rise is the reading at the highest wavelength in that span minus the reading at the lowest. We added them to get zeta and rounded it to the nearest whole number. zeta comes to 8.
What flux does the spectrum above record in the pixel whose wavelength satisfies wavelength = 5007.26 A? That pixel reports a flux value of 8.77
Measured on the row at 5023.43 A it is 8.59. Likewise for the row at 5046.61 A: 9.97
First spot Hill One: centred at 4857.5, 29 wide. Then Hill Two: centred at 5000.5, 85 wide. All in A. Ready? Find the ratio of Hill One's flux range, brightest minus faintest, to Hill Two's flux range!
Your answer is 0.89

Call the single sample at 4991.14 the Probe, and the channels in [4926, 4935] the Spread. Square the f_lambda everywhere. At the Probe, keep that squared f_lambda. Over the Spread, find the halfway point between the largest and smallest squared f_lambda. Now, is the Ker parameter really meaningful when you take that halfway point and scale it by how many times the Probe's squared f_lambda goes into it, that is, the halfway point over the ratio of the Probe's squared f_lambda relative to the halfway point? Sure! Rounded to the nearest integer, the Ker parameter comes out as 77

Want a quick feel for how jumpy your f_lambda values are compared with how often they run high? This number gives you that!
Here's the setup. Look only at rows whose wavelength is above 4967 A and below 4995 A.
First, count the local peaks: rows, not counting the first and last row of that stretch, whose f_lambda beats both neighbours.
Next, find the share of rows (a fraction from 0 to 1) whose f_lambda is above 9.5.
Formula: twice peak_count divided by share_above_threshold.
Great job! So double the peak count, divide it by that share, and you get 48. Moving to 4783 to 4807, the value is 11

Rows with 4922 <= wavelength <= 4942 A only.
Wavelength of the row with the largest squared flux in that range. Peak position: 4931.74 A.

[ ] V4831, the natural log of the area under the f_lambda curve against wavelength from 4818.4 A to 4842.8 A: 5.44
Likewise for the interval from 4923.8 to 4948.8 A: 5.39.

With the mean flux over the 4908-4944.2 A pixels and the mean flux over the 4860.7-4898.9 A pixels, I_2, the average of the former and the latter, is 8.96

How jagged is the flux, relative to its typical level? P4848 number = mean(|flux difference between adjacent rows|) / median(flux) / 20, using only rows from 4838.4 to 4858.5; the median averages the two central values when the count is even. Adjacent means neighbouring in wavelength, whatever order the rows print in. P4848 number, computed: 0.0128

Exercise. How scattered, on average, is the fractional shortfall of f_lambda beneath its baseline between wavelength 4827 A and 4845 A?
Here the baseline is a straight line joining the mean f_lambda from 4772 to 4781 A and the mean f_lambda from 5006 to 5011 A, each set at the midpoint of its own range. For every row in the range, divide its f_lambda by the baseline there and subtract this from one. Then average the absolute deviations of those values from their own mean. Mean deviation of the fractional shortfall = 0.103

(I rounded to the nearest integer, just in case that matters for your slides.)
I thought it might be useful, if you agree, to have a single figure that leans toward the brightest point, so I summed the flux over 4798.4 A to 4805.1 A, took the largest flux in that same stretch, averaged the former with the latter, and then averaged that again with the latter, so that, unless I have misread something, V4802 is 14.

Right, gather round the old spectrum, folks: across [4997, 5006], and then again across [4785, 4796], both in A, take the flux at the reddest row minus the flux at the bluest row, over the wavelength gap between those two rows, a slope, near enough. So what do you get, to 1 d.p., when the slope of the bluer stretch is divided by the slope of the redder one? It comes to 2.5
